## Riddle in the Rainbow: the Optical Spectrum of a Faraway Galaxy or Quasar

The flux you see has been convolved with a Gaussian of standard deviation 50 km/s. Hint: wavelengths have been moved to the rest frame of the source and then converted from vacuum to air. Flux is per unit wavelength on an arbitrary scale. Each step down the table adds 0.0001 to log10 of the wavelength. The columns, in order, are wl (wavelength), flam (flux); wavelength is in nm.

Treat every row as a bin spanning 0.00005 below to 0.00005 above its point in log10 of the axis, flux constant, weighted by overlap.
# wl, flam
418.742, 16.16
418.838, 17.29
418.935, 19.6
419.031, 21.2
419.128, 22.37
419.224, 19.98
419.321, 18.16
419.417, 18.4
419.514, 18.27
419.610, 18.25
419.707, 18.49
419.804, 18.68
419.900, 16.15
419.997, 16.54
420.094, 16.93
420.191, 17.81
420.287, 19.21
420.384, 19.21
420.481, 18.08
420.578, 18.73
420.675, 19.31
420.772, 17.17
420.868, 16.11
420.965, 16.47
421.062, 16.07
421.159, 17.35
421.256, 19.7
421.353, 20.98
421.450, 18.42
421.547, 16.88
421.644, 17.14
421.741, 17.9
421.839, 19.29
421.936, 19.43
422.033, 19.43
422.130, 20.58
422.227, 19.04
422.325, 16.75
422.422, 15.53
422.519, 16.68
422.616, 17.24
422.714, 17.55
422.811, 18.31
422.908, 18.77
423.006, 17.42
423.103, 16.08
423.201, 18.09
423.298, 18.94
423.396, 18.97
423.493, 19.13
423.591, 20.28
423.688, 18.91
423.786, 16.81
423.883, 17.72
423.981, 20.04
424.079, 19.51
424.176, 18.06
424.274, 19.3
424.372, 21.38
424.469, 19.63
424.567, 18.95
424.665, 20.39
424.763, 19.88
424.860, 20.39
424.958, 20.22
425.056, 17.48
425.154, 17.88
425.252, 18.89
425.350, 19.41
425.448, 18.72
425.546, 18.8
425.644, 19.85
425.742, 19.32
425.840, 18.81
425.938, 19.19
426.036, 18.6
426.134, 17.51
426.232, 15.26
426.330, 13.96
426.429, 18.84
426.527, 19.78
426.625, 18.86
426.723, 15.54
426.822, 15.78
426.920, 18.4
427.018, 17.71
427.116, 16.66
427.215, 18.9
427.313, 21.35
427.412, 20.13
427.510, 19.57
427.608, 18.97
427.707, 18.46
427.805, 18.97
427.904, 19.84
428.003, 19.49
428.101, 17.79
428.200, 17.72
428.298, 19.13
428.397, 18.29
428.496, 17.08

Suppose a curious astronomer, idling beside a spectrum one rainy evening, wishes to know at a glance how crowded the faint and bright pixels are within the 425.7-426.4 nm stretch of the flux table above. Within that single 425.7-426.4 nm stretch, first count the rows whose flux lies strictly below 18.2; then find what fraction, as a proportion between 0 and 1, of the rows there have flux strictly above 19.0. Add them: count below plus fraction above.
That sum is 3.3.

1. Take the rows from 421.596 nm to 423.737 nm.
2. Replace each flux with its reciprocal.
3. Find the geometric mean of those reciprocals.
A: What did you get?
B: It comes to 0.0549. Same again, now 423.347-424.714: 0.0521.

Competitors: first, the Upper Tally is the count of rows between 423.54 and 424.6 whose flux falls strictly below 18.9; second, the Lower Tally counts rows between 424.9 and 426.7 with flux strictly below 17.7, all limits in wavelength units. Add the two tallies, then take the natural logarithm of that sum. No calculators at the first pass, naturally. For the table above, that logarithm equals 1.9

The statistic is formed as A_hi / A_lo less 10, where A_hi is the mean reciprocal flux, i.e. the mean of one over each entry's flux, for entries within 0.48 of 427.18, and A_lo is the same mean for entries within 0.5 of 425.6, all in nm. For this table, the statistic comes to -8.96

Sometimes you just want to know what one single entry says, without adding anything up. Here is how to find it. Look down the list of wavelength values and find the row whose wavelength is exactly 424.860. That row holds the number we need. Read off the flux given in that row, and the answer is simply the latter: 20.39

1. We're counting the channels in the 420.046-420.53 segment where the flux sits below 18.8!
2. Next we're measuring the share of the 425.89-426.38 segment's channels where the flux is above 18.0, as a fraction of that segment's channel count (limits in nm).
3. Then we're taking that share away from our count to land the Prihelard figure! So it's 2.6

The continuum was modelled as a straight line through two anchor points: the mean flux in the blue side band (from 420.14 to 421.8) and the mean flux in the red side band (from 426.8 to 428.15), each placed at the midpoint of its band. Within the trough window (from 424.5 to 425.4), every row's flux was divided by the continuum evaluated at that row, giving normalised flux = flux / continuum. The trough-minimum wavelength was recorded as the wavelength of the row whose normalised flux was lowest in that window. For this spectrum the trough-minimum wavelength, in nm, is 425.056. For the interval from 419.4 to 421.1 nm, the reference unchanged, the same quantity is 421.062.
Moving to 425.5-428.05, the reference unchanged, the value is 426.330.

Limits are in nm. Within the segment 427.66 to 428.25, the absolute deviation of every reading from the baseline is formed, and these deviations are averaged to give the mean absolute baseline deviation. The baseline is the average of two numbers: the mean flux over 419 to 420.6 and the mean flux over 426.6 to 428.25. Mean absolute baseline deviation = 0.72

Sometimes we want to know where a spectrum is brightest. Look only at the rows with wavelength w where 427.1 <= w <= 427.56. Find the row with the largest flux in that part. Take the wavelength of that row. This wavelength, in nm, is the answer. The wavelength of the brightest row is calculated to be 427.313 nm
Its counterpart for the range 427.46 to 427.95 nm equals 427.904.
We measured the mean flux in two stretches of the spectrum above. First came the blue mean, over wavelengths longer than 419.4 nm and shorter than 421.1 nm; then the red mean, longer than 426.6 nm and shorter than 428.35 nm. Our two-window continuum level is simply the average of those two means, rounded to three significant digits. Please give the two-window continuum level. 18.1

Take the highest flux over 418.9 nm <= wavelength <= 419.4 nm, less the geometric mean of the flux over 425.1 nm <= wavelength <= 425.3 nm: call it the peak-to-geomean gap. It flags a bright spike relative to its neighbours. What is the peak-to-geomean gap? 4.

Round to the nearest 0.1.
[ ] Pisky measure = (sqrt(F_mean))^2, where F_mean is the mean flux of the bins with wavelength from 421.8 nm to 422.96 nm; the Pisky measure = 18.2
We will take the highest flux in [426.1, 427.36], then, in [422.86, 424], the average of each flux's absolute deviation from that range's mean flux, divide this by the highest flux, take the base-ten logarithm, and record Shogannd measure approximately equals -1.33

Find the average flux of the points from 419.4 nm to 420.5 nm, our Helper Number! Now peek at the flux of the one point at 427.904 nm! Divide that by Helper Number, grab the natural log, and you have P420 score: 0.10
